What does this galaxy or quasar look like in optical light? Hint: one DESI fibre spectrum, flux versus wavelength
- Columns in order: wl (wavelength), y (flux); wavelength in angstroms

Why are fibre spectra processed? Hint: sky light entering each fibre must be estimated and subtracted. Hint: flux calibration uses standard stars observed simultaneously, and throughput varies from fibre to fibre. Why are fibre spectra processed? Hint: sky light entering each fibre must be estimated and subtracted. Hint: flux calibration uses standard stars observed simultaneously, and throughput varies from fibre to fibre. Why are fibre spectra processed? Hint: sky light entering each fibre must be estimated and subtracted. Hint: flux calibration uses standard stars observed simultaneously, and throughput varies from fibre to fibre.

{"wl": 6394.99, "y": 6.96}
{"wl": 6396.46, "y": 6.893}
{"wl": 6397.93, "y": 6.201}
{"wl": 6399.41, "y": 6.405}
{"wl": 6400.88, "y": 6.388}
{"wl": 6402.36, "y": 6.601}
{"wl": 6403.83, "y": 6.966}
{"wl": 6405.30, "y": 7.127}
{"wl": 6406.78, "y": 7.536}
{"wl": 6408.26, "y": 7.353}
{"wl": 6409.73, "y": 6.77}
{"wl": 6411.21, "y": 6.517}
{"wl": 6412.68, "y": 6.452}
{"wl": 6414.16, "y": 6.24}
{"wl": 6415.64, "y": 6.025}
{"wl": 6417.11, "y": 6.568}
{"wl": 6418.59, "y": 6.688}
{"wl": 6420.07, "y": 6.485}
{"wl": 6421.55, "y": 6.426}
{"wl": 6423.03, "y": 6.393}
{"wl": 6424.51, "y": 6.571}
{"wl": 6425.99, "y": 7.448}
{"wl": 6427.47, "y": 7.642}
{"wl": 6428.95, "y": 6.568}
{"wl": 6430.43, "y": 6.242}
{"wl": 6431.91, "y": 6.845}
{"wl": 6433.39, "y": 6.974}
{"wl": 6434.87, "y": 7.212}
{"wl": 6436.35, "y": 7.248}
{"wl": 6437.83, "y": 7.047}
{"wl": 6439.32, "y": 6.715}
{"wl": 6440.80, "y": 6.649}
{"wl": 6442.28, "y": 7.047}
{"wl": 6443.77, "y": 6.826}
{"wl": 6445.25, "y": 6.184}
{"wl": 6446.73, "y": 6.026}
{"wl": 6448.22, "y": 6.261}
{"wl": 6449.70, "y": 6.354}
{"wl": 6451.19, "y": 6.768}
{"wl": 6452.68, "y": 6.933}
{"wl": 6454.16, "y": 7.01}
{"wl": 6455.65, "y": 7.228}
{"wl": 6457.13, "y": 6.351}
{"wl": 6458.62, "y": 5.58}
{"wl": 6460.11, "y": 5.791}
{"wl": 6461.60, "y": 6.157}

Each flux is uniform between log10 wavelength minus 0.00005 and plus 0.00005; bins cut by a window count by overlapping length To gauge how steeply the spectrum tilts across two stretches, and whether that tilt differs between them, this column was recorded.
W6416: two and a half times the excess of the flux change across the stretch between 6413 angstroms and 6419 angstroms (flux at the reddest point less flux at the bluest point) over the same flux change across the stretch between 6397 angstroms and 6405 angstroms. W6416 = -0.8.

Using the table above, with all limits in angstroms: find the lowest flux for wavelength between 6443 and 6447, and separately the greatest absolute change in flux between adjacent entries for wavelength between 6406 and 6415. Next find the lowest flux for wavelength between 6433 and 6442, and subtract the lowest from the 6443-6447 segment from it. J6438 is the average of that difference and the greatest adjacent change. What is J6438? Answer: 0.60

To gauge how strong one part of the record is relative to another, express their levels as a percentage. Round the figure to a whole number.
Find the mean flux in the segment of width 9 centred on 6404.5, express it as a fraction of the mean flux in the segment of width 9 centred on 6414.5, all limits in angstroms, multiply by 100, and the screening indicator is 109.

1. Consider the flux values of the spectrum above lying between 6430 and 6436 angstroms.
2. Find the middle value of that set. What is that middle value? 6.91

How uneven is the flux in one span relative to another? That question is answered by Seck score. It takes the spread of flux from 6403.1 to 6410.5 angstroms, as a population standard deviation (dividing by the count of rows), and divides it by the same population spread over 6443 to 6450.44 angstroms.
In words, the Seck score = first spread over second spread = 1.0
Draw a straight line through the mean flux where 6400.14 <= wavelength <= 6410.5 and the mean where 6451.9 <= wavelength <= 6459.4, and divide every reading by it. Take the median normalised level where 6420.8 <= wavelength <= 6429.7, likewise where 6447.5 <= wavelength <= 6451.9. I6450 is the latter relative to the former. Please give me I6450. 0.99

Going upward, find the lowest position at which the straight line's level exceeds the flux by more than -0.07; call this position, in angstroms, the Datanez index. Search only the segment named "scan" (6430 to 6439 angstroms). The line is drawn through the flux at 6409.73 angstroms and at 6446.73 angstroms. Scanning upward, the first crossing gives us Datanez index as 6430.43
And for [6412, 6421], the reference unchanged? 6412.68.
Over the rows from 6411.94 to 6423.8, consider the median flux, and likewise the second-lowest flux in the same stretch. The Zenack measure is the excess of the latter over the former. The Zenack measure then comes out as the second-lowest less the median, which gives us -0.20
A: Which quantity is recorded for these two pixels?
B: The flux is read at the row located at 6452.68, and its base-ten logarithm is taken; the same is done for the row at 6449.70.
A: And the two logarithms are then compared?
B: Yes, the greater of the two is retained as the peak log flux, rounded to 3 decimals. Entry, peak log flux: 0.841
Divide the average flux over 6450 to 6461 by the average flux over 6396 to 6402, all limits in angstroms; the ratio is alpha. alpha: 1.008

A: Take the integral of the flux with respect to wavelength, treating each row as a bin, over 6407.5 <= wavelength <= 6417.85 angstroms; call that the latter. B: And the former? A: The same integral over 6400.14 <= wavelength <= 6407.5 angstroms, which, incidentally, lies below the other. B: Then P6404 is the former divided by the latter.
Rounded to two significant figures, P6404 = 0.75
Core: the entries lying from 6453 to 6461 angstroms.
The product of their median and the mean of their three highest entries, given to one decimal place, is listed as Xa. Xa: 43.6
